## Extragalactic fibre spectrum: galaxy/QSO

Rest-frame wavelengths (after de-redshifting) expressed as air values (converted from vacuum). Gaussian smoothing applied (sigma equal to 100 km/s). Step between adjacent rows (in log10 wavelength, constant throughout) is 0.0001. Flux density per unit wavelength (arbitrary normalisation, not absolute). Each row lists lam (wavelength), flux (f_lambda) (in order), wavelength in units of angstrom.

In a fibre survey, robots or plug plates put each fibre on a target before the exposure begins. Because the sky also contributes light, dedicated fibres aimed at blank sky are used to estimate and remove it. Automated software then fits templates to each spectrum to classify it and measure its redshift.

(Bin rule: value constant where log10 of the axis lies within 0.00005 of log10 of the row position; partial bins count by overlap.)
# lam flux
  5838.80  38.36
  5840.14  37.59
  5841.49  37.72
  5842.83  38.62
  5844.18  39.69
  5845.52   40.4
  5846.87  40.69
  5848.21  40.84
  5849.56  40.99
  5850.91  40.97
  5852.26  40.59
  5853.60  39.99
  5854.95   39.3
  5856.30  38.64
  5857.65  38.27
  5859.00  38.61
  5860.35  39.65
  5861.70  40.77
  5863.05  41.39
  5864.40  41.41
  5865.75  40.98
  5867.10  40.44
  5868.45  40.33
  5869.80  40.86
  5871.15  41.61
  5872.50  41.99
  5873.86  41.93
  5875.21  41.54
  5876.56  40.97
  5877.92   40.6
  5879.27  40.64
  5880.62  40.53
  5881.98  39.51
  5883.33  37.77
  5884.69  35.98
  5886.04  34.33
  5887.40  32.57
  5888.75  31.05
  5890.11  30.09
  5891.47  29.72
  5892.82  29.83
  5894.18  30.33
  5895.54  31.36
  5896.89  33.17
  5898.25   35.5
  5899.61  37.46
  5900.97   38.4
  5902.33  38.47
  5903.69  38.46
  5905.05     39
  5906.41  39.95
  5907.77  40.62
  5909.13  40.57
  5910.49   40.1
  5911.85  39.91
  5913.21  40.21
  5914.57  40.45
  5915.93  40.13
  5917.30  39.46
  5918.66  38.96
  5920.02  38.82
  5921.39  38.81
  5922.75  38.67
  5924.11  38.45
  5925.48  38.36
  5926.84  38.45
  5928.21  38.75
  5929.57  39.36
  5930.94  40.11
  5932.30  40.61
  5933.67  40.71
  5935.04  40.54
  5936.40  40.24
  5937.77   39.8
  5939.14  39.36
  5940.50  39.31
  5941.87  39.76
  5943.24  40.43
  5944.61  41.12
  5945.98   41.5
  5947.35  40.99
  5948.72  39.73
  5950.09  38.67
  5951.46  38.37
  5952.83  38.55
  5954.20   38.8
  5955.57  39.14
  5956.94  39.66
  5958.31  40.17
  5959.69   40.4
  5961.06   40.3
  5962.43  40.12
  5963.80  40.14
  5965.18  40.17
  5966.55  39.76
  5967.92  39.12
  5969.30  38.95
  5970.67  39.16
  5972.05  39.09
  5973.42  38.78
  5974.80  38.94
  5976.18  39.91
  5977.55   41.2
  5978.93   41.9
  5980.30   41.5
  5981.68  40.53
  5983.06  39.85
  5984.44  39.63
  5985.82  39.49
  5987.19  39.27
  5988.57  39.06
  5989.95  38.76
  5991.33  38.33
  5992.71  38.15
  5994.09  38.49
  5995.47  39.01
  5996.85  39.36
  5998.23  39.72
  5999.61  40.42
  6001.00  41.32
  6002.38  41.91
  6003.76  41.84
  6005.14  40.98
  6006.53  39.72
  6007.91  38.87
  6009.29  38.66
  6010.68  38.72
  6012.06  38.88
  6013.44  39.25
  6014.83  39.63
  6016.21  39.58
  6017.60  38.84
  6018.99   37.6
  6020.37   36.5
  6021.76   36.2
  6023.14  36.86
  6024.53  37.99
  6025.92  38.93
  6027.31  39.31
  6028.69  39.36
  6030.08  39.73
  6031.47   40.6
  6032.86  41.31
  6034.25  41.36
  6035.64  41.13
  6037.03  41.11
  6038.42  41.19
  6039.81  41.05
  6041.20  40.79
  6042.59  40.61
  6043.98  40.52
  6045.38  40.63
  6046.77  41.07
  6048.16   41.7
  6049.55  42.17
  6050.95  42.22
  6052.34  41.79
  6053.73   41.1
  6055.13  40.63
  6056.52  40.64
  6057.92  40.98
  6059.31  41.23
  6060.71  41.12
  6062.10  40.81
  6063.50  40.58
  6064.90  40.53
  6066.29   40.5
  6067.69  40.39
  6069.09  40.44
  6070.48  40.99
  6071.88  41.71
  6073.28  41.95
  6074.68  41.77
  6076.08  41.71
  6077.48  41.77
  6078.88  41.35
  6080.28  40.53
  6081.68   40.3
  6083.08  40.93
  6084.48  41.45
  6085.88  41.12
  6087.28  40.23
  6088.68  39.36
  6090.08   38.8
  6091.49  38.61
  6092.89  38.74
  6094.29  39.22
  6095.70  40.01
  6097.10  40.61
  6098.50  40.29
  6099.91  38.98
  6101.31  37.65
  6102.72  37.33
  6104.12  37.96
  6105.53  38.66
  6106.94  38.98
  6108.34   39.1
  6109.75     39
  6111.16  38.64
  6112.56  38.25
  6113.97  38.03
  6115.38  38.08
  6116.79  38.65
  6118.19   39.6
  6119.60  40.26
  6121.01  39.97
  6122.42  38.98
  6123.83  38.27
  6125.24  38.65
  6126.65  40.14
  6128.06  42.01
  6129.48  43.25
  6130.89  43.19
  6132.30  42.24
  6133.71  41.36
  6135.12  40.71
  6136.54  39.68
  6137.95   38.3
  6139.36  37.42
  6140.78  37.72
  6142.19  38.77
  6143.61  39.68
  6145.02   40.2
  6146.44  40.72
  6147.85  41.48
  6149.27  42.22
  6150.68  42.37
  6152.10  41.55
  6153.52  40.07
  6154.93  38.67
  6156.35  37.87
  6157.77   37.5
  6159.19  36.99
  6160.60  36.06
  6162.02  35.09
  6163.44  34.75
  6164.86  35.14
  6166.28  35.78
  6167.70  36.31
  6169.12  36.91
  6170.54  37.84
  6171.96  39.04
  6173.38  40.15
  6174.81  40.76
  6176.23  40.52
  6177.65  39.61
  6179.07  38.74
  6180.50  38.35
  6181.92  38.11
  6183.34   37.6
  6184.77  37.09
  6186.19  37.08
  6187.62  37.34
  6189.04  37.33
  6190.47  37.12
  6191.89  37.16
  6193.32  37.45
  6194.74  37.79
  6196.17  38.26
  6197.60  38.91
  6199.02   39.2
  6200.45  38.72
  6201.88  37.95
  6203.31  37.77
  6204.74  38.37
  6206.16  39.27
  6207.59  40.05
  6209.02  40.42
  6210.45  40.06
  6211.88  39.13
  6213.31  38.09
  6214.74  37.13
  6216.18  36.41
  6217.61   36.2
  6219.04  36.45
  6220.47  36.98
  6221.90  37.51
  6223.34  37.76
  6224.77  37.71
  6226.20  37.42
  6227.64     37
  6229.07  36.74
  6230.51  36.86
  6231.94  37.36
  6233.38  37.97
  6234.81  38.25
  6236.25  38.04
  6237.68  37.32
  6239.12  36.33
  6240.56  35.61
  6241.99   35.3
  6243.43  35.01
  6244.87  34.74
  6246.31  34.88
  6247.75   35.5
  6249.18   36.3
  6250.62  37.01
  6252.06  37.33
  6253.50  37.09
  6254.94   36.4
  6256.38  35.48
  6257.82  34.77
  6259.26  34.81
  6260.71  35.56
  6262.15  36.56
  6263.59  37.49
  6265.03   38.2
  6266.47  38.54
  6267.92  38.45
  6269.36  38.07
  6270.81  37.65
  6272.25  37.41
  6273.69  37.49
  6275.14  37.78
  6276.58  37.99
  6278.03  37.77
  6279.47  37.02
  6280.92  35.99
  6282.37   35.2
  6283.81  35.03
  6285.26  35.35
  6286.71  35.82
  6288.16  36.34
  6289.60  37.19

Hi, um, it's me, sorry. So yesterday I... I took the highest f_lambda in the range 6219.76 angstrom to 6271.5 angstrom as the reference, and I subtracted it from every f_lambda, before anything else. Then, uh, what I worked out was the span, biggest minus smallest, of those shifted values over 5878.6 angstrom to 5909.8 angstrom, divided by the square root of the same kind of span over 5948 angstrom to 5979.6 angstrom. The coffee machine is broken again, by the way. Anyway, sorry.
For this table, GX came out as 5.8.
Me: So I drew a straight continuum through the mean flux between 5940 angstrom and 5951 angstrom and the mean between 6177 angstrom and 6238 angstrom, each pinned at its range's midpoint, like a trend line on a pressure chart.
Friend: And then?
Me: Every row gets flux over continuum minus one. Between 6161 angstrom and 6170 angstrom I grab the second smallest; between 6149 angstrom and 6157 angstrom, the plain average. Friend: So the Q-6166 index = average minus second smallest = 0.14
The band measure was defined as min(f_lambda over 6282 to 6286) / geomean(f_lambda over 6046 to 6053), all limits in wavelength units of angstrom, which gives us 0.84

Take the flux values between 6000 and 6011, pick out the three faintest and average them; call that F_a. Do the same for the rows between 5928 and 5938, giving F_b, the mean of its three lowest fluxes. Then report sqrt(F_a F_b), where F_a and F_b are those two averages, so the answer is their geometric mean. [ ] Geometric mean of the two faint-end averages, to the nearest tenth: 39.0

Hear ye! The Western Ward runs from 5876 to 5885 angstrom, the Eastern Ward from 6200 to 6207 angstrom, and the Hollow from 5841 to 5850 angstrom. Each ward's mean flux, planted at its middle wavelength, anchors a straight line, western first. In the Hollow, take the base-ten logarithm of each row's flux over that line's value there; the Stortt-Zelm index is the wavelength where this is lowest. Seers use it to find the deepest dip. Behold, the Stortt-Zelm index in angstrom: 5841.49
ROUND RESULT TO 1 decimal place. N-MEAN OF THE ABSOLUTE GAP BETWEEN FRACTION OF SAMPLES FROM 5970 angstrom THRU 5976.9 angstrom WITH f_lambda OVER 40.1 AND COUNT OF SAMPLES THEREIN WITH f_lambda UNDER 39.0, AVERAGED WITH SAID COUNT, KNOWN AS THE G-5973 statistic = 2.0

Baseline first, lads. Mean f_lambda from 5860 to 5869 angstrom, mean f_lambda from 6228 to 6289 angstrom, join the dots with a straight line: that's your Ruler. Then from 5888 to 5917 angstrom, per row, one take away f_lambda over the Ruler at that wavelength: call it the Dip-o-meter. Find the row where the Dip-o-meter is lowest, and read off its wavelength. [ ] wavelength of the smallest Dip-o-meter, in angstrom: 5907.77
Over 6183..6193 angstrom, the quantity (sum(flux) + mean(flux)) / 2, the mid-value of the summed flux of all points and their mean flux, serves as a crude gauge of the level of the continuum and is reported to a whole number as 149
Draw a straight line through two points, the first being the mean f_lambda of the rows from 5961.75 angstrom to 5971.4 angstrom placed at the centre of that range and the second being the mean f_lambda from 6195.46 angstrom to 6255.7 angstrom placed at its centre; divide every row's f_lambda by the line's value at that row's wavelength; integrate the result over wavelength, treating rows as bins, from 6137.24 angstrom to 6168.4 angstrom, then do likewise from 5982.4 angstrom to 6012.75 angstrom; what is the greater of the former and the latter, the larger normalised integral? 31.5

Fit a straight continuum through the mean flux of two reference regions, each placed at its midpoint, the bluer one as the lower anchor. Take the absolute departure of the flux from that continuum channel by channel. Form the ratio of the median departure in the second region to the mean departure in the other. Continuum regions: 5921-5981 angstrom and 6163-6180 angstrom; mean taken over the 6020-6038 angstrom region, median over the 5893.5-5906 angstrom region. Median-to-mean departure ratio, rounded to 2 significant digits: 1.7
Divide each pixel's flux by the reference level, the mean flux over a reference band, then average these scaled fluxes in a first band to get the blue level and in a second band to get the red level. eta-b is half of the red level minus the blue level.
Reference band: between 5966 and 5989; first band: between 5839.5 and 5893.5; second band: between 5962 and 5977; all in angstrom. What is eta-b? 0.009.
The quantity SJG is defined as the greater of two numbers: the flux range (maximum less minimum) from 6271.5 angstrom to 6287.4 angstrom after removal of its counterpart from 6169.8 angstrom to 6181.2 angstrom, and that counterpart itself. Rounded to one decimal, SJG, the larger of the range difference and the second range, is 2.9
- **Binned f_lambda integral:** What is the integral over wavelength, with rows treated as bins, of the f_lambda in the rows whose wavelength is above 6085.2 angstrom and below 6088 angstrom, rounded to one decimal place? 114.0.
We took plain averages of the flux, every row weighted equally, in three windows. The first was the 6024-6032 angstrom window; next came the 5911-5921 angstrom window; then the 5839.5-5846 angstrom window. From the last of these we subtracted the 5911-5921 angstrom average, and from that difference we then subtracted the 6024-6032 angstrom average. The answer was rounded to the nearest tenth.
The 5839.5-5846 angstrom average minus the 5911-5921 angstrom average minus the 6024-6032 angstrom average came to -40.2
